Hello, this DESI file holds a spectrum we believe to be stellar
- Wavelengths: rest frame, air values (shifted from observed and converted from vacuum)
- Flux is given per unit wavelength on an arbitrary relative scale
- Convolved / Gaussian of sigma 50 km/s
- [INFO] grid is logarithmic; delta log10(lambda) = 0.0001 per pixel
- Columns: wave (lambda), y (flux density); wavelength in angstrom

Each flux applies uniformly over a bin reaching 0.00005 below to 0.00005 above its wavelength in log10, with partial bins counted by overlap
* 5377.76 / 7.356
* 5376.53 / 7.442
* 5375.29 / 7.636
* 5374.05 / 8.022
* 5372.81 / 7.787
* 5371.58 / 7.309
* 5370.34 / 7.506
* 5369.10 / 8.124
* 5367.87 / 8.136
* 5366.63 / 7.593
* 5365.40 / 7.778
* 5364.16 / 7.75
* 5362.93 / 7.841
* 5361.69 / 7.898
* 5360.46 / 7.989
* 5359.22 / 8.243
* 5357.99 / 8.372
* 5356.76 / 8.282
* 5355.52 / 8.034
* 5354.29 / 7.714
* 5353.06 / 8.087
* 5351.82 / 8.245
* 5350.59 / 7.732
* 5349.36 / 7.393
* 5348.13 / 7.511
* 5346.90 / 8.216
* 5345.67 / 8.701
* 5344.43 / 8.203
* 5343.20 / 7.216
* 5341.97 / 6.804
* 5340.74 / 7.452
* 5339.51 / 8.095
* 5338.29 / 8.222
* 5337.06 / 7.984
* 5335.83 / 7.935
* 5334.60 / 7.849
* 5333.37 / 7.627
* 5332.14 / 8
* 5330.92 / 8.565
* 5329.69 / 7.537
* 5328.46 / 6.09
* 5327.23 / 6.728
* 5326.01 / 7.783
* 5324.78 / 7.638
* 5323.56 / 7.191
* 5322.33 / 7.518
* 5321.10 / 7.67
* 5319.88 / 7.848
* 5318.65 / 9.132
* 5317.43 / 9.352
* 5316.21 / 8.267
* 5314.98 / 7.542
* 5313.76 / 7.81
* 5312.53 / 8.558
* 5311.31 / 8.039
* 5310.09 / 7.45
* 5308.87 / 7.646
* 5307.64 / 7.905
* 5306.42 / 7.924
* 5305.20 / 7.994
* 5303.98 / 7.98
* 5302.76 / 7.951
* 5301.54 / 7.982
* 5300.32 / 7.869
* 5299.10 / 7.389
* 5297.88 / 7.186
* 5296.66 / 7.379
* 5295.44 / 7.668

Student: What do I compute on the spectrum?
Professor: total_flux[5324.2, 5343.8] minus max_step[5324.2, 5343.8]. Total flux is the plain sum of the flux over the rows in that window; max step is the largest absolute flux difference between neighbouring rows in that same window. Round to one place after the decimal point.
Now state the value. 120.1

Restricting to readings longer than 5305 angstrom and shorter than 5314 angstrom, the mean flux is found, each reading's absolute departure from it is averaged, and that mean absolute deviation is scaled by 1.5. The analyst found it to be 0.32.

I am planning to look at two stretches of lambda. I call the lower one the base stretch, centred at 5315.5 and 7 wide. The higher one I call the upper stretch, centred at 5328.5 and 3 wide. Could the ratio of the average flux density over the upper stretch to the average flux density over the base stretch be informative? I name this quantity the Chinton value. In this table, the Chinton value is 0.80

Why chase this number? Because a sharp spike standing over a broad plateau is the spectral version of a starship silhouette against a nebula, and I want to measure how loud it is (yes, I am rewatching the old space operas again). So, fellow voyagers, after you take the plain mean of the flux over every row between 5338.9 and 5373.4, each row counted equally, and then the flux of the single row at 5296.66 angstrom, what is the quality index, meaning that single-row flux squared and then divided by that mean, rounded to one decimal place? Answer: 6.9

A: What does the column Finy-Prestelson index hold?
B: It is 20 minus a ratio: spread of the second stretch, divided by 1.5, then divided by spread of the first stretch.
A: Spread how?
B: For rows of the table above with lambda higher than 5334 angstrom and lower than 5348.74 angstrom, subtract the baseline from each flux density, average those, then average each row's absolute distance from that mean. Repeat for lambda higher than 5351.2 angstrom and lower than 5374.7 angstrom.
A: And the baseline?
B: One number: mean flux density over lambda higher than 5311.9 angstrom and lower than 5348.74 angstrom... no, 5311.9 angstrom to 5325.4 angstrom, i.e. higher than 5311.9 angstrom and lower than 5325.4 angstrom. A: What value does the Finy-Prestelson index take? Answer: 19.6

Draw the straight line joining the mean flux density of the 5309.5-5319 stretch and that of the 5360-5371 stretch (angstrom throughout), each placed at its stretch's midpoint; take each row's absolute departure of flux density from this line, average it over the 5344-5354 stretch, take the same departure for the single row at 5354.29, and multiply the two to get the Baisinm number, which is 0.08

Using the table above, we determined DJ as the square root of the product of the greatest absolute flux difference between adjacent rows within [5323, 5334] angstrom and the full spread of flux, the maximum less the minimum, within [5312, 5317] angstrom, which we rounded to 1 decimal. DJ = 1.2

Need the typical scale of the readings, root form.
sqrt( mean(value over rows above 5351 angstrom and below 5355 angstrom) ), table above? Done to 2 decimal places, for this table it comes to 2.83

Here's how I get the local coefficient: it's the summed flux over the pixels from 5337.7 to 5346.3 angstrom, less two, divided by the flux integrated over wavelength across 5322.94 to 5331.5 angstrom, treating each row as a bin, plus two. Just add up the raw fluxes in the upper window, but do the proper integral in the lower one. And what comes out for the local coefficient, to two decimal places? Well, 0.81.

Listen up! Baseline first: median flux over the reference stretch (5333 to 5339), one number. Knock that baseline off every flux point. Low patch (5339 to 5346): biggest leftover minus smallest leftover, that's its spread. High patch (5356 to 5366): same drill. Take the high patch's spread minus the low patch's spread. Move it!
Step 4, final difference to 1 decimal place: -1.3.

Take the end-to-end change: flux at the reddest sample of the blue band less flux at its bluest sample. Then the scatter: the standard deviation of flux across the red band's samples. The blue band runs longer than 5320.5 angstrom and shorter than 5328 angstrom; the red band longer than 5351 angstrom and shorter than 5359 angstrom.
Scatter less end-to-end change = 1.2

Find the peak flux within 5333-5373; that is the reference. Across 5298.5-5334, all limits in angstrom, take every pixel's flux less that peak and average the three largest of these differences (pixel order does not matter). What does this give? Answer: 0.32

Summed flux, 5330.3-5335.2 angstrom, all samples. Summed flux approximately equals 32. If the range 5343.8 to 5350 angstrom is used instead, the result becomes 40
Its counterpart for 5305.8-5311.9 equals 39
